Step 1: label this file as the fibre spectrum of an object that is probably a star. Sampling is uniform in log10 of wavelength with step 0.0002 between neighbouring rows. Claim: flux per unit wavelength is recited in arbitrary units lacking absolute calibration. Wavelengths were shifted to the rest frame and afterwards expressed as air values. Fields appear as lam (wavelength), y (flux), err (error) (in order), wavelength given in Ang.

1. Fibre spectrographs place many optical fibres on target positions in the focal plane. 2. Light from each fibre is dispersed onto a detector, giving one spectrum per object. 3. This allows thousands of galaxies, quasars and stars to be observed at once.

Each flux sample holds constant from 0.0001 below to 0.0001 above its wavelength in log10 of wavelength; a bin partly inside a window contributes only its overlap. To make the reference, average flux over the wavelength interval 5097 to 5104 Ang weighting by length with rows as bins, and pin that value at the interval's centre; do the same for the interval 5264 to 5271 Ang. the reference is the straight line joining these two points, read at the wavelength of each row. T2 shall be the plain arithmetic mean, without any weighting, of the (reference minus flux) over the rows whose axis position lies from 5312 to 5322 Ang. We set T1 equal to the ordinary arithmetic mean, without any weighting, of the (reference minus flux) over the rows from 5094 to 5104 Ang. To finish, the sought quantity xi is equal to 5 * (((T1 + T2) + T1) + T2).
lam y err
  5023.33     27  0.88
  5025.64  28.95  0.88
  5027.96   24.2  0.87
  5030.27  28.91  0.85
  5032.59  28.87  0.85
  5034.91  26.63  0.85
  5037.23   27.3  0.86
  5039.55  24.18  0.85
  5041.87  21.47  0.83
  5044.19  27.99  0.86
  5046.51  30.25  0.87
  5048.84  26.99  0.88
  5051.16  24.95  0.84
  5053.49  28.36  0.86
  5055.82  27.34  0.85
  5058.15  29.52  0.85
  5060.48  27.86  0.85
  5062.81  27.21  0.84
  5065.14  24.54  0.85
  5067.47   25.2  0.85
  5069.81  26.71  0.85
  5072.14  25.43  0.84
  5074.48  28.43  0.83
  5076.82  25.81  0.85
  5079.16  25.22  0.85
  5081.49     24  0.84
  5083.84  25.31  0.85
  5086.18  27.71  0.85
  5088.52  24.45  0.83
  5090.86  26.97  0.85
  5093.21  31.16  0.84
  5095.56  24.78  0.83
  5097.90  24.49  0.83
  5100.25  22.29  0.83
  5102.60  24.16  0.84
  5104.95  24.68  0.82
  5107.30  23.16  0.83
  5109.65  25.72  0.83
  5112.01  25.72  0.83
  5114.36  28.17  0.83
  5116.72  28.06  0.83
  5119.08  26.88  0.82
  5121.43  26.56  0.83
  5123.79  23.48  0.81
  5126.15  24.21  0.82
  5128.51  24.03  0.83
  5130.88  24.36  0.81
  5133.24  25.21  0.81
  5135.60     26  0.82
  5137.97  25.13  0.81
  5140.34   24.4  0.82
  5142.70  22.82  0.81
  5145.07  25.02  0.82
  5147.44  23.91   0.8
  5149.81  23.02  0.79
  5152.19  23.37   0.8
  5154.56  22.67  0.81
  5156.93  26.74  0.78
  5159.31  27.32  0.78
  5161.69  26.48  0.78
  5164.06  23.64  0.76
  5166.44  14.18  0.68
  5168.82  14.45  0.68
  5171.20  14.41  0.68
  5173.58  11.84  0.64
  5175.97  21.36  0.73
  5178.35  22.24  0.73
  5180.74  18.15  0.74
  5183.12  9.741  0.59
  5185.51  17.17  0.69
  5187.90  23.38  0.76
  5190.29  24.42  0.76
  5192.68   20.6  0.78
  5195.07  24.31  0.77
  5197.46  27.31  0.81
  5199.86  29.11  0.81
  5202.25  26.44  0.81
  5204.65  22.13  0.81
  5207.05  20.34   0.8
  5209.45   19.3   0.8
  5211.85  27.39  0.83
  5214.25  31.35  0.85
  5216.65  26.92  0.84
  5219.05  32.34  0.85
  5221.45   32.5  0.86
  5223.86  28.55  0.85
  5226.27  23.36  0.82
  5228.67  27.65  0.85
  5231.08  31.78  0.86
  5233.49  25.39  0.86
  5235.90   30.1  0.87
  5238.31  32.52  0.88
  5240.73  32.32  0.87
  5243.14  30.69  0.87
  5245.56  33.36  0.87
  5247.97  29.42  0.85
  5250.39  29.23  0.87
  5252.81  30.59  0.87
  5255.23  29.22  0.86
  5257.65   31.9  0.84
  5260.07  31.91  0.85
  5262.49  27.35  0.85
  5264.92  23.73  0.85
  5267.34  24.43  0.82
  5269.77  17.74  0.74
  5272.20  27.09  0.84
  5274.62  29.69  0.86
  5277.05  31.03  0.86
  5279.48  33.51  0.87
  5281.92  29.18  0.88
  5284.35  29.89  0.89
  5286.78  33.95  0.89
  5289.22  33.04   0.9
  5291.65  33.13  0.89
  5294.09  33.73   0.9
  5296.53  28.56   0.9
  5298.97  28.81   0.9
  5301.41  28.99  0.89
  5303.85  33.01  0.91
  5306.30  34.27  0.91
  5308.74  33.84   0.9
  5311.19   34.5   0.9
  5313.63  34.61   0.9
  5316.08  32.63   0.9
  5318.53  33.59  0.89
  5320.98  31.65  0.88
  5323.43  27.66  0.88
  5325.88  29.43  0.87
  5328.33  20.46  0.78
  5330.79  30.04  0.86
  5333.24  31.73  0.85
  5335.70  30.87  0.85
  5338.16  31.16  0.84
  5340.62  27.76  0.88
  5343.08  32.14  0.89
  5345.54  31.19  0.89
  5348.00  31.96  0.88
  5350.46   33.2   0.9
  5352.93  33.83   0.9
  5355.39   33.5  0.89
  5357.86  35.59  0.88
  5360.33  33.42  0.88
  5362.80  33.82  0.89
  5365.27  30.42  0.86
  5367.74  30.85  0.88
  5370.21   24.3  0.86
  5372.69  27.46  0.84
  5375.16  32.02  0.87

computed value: -120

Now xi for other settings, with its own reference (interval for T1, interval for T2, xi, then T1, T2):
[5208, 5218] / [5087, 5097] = -69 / -3.8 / -3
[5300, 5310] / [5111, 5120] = -147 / -11.0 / -4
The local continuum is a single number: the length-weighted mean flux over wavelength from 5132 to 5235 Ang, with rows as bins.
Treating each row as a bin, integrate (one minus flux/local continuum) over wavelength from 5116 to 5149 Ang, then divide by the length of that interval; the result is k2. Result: -0.06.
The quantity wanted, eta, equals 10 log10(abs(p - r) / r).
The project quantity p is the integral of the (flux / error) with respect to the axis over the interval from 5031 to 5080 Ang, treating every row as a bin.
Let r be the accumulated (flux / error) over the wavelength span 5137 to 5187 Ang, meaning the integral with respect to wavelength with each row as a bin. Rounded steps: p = 1538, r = 1375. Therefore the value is -9.3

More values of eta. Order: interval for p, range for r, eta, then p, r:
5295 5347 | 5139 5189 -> -4.9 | 1820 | 1374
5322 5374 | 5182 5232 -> -7.5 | 1823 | 1549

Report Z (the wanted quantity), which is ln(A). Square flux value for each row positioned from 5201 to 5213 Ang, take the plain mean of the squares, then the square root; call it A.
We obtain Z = 3.15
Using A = 23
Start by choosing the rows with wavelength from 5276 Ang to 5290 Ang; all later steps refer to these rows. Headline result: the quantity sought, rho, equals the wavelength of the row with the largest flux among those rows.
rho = 5286.78 Ang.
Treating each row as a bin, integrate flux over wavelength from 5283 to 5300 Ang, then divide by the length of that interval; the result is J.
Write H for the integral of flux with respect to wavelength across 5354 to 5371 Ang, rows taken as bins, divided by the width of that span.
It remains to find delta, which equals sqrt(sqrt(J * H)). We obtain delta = 5.6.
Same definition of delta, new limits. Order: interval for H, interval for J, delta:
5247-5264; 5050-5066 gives 5.3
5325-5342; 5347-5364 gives 5.6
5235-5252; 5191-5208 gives 5.2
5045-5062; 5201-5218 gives 5.1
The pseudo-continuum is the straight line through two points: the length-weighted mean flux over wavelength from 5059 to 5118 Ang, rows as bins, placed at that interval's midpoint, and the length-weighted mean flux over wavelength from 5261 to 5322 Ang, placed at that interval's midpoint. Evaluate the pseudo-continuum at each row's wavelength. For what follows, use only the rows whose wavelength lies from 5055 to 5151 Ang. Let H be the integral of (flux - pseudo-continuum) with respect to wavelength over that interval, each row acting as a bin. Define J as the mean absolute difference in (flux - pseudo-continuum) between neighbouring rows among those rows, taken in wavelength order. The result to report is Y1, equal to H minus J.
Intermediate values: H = -63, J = 1.6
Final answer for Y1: -65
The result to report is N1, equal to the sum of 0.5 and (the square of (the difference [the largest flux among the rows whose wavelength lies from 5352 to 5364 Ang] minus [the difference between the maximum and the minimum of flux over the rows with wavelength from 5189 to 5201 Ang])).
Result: 734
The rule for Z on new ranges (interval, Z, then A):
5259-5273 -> 3.25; 26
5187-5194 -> 3.13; 23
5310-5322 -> 3.51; 33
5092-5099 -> 3.30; 27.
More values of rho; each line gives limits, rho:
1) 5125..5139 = 5135.60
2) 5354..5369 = 5357.86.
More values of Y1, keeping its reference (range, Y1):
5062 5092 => 6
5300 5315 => 33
